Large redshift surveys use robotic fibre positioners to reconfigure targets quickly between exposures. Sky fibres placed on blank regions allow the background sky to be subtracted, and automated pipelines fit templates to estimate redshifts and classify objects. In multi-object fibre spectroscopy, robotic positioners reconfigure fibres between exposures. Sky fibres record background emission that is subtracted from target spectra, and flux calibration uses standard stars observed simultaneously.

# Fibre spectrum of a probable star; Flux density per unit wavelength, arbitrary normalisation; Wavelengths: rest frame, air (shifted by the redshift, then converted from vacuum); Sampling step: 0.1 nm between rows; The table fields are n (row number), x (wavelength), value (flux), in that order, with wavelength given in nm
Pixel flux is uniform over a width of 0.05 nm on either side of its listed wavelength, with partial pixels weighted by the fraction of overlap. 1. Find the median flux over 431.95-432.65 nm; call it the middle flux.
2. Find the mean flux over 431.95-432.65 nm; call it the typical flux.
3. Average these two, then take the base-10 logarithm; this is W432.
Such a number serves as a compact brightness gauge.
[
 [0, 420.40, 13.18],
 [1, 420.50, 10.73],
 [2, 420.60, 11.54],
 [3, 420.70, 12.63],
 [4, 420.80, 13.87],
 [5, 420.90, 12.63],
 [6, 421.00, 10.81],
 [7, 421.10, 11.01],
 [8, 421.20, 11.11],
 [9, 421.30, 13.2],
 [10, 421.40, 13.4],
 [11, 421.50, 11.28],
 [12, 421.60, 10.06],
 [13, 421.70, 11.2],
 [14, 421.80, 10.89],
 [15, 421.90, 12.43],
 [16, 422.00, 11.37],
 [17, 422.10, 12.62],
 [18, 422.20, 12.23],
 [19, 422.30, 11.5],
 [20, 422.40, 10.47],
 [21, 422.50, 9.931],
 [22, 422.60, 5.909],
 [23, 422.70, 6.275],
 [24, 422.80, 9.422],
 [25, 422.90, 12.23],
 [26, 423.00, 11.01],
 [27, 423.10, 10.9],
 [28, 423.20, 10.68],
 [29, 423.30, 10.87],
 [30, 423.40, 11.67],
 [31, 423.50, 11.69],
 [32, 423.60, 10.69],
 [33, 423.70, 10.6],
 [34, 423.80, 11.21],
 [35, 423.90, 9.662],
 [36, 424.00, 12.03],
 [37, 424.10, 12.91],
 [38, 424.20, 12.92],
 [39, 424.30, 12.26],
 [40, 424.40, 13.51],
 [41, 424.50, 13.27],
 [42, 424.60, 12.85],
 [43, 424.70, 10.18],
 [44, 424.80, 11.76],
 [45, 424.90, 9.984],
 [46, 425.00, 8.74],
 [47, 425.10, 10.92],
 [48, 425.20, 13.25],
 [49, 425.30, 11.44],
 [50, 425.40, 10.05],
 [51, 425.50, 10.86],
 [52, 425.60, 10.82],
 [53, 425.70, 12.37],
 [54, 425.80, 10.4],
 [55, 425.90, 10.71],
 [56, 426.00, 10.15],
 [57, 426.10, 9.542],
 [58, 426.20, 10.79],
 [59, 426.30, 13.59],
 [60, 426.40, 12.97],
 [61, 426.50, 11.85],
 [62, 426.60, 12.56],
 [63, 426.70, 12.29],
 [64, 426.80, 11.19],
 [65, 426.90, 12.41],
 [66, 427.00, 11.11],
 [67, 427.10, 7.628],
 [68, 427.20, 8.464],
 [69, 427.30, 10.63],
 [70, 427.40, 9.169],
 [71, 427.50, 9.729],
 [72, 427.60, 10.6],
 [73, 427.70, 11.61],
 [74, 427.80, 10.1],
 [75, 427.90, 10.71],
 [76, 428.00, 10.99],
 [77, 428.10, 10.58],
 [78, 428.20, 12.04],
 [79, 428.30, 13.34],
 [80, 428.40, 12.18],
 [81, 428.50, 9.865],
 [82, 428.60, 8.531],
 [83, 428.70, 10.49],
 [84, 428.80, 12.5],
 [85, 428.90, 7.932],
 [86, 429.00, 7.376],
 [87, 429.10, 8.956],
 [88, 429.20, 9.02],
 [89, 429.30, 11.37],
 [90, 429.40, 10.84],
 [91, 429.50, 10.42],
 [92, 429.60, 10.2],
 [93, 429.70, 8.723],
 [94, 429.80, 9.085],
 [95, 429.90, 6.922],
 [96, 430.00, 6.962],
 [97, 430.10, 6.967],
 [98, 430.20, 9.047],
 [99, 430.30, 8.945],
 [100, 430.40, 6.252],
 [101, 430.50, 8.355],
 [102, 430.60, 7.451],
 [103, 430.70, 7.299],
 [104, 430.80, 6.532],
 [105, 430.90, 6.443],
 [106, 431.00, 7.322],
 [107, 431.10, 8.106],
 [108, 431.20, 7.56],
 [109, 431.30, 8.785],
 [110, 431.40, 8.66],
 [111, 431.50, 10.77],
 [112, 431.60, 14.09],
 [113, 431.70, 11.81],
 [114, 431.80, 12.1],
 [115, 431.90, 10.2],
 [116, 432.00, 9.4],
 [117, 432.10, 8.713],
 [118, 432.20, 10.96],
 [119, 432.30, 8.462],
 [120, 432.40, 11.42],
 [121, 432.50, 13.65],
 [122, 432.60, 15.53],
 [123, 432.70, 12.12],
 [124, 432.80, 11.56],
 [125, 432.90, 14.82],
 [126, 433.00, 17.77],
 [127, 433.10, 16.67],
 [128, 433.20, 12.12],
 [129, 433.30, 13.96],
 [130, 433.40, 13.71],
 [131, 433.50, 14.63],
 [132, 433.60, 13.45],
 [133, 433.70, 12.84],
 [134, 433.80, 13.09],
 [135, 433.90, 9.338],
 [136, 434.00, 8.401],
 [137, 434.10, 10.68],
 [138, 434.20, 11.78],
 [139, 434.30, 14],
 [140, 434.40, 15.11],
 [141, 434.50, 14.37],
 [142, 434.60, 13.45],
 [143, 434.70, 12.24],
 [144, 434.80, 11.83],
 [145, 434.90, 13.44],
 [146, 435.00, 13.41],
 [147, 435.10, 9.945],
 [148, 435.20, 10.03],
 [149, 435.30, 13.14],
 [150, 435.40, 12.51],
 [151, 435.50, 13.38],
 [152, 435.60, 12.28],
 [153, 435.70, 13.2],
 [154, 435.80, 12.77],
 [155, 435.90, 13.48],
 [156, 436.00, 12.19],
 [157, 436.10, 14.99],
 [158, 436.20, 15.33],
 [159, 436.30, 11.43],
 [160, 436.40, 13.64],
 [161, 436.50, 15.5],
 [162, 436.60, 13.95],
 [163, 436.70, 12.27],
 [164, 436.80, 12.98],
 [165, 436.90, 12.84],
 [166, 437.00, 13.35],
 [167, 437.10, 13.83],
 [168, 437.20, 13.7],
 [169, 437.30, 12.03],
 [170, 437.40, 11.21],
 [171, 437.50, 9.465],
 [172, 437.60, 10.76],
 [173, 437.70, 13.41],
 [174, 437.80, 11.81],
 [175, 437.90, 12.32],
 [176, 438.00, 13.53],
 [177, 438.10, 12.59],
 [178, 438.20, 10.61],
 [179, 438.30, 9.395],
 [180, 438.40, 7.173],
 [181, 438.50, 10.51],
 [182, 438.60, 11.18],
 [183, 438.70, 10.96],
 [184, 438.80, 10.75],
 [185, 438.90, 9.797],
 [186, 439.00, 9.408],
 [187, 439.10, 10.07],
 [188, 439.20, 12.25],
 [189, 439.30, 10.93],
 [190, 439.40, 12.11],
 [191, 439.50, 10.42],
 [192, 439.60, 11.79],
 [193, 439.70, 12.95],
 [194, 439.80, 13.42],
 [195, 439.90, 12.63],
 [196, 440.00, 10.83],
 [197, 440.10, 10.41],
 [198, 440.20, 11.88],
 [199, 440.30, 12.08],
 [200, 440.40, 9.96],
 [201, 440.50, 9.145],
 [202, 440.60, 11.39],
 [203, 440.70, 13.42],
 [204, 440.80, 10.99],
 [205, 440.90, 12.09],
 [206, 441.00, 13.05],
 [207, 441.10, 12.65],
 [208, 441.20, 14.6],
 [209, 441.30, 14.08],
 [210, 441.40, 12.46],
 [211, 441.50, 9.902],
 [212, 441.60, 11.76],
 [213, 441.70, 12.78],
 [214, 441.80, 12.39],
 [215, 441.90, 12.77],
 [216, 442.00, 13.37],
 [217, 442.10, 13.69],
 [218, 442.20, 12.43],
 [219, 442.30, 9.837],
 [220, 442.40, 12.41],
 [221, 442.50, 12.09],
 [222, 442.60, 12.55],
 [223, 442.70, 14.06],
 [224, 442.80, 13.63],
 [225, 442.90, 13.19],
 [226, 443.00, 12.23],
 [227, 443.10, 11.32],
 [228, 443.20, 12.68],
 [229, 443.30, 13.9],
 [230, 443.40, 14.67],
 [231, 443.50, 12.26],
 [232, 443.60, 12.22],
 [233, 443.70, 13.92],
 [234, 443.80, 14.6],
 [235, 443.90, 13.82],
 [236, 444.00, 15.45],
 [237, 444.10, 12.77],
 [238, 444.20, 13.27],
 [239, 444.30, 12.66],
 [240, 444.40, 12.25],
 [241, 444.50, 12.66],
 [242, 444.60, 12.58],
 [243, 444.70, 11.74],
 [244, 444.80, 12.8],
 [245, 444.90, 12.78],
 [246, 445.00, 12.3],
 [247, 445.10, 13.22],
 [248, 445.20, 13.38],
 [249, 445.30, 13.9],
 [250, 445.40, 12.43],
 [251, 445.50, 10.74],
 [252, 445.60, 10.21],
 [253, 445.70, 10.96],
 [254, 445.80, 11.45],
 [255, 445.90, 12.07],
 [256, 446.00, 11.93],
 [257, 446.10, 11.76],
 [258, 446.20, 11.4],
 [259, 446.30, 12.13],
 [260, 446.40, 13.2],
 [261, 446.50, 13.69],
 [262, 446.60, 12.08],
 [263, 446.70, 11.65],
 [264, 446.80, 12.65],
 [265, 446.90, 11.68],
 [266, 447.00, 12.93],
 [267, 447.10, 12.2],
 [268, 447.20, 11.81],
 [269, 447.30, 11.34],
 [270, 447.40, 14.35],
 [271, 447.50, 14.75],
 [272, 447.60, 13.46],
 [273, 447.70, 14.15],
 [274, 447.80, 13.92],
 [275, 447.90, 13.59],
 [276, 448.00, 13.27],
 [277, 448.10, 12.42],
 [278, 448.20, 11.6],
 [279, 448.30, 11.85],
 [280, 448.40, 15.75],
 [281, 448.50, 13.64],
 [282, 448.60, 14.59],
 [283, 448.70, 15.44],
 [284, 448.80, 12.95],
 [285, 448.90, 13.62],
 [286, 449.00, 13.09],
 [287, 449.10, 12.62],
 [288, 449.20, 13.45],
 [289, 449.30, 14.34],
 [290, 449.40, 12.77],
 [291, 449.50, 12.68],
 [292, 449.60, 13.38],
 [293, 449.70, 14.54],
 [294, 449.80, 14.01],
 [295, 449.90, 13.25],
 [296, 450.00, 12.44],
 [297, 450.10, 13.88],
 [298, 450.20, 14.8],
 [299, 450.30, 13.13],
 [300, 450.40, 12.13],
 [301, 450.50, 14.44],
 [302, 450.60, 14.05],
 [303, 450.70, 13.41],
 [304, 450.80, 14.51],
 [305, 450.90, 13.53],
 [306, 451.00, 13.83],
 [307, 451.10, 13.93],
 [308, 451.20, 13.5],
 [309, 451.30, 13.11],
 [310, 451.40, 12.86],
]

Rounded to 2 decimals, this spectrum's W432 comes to 1.04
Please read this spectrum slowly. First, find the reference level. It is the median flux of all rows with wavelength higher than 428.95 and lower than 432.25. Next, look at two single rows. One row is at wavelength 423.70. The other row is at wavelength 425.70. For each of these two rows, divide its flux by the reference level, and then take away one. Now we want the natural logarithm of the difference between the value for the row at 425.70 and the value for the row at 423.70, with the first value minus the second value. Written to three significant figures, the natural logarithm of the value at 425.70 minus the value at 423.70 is -1.60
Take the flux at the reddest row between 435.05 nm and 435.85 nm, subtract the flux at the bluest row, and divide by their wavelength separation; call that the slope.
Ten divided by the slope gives 2.5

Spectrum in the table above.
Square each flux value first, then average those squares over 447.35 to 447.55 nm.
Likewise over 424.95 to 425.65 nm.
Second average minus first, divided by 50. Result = -1.8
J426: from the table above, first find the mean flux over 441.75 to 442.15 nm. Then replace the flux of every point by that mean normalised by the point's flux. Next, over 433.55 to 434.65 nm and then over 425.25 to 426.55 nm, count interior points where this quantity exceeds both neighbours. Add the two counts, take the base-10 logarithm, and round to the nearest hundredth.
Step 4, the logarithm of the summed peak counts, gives 0.78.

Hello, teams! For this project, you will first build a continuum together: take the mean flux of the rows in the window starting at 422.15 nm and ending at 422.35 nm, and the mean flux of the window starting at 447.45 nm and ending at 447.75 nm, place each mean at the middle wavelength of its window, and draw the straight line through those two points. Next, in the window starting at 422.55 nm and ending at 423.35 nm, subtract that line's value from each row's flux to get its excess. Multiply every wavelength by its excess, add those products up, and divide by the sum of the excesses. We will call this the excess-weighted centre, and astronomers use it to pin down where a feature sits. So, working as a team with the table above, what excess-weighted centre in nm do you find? 422.79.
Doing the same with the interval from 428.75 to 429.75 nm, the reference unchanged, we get 429.24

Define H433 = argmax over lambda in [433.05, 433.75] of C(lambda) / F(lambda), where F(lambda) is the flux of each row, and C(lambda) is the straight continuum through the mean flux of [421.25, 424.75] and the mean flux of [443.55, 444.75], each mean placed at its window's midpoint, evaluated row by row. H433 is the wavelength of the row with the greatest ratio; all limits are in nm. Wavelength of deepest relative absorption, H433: 433.20 nm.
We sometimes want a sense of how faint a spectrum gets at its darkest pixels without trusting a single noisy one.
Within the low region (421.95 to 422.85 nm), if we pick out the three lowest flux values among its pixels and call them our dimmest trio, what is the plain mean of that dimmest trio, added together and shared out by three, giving 7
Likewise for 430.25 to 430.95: 6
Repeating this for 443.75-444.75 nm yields 12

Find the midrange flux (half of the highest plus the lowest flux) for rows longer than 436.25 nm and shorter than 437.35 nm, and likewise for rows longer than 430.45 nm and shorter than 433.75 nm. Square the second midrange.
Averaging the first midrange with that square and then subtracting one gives 79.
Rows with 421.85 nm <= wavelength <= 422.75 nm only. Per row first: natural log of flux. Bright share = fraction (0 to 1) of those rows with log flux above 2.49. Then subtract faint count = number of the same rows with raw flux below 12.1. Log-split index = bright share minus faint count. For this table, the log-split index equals -6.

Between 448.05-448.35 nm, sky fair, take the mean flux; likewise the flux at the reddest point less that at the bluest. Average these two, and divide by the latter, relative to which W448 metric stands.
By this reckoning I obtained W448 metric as -10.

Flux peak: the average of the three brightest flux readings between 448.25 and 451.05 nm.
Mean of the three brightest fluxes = 15.3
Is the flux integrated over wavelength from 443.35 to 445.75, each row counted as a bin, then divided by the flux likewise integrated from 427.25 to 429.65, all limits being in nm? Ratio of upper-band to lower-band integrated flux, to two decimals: 1.23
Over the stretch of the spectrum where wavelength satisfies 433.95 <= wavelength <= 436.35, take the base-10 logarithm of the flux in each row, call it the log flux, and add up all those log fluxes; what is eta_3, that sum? 26.3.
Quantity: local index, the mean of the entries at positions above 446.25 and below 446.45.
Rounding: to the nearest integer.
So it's 13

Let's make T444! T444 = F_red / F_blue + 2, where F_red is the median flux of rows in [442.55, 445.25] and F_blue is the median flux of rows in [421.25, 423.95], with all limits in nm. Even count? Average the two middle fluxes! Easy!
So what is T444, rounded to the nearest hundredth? 3.16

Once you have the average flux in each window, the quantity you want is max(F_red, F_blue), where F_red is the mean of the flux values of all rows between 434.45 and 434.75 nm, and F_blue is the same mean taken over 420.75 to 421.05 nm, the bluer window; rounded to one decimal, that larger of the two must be 13.4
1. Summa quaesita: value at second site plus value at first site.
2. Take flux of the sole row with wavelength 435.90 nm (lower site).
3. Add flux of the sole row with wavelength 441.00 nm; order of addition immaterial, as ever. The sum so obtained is 26.5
